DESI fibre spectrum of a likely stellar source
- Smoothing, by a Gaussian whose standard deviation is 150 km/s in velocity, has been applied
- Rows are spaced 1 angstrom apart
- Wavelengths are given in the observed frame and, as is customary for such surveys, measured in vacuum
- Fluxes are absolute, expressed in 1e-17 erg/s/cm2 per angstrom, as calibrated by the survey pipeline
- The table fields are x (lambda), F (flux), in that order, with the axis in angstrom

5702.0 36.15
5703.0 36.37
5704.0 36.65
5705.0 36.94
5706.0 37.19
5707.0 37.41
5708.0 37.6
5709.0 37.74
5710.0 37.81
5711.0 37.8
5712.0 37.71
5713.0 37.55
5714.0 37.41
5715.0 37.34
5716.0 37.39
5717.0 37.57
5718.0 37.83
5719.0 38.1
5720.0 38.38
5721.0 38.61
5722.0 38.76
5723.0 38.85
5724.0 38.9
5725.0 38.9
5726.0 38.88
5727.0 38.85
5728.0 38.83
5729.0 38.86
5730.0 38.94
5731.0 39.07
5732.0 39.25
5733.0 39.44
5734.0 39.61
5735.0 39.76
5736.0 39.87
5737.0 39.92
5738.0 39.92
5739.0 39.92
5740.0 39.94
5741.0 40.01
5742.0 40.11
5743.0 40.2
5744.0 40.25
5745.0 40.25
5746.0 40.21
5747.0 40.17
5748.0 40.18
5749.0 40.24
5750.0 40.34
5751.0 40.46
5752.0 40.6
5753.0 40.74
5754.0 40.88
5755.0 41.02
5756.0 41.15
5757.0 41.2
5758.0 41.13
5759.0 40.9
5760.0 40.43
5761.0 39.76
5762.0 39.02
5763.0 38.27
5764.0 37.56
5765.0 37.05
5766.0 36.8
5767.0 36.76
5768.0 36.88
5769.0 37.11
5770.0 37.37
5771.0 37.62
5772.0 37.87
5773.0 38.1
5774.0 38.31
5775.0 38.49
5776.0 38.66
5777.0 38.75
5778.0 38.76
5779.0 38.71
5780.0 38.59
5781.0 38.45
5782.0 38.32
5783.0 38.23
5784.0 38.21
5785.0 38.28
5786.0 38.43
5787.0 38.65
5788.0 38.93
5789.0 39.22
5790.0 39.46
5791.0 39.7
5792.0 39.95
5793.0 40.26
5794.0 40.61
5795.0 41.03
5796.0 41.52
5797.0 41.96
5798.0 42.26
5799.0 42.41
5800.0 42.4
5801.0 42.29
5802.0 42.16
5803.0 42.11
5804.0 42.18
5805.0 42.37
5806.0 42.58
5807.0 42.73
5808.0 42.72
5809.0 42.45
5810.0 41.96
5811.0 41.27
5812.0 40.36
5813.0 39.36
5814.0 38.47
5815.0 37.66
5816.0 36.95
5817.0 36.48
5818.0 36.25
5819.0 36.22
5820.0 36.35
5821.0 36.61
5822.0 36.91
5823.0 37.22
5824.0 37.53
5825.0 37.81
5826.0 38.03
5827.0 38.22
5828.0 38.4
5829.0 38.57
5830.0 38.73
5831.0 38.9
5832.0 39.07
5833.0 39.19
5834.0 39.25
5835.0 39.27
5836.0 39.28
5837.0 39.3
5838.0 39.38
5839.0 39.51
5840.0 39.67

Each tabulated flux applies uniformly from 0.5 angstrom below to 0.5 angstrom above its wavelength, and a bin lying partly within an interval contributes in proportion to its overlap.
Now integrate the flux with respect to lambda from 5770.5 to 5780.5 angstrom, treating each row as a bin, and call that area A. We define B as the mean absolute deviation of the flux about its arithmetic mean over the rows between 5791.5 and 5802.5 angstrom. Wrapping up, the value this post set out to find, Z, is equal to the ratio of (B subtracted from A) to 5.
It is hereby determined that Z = 77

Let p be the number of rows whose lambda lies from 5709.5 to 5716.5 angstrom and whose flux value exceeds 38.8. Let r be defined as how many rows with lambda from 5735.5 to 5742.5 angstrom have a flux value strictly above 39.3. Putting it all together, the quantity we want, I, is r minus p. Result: 7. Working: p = 0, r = 7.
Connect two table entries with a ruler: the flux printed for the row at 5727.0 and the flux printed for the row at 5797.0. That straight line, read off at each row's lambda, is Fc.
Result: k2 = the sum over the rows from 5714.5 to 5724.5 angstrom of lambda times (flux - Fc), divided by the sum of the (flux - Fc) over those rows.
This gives 5715.8 angstrom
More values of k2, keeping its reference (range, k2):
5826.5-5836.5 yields 5831.4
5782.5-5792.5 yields 5787.0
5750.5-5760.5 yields 5755.3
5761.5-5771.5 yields 5767.0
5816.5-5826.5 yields 5821.3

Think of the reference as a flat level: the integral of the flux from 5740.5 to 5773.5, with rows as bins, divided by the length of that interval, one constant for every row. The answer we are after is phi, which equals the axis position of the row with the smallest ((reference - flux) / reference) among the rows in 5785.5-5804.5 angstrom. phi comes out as 5799.0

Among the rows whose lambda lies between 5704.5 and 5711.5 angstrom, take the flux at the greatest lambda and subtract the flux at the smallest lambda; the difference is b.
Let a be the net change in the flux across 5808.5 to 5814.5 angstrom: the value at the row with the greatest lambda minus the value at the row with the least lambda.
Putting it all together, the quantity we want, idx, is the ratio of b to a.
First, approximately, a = -3.98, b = 0.9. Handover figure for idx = -0.2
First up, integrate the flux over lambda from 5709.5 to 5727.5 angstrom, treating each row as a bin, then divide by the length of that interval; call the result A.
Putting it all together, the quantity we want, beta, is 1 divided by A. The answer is 0.0262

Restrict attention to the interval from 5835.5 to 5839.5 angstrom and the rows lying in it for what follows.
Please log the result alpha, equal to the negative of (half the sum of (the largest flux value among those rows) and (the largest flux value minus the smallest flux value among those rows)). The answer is -19.9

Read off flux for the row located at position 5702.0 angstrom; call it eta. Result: 36.15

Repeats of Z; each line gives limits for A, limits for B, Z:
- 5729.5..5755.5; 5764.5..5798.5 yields 208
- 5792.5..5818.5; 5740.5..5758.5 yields 212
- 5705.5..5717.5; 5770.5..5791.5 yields 90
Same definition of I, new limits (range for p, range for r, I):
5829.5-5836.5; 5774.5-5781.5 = -6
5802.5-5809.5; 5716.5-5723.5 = -7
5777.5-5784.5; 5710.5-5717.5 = 0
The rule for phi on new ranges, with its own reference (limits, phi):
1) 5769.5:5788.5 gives 5788.0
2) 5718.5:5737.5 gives 5737.0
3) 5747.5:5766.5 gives 5757.0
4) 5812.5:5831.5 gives 5813.0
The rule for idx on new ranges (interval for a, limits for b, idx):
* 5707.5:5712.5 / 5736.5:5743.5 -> 2.5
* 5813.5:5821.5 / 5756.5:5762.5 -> 1.2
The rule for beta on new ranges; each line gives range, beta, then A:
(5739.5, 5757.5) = 0.0247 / 40.4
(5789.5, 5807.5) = 0.0241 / 41.6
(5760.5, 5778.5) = 0.0263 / 38.0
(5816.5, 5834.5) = 0.0265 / 37.8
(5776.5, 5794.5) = 0.0257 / 39.0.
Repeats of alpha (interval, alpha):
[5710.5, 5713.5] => -19.0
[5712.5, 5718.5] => -19.2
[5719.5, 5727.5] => -19.7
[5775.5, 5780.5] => -19.5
